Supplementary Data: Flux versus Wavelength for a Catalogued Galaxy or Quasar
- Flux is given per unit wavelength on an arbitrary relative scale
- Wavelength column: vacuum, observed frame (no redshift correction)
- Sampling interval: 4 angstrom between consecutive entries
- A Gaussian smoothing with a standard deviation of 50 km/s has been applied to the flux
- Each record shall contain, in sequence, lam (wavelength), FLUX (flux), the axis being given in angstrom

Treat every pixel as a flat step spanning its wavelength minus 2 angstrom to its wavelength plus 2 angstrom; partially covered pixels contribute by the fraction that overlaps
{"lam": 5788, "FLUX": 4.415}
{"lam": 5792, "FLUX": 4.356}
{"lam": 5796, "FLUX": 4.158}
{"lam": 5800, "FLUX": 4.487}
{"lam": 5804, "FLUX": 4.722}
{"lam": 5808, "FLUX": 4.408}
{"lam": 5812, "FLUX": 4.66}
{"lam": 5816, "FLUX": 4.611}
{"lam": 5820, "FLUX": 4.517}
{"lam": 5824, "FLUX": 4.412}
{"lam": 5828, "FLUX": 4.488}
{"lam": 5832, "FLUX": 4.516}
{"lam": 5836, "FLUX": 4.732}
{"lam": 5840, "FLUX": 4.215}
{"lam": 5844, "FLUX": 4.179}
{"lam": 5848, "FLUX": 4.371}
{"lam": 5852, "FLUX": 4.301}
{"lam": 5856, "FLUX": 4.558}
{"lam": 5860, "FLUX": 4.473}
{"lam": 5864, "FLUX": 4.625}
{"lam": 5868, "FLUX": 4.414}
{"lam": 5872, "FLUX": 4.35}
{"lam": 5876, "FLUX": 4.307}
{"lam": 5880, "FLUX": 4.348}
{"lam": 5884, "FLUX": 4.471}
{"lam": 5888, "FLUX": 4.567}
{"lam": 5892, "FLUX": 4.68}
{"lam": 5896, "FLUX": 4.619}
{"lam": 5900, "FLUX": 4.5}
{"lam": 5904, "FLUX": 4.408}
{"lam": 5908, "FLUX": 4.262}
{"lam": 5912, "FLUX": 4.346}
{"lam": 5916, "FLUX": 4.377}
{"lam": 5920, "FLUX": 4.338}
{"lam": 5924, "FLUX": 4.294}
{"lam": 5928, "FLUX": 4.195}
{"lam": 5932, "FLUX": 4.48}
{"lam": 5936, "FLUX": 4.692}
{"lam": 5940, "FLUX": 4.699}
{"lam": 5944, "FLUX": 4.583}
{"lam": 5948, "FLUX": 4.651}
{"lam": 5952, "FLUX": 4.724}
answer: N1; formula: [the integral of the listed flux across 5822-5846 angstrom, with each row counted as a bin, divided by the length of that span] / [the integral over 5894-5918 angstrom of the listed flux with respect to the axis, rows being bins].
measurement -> 0.0417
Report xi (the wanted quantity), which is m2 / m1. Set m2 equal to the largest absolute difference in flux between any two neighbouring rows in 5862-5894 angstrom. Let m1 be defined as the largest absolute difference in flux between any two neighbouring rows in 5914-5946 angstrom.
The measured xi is 0.7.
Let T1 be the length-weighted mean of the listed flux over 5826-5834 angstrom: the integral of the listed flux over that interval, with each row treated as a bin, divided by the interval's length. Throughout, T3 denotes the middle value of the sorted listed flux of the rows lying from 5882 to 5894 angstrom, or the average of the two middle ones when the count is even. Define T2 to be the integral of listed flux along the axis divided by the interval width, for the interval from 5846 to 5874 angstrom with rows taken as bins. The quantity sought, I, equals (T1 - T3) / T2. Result -0.01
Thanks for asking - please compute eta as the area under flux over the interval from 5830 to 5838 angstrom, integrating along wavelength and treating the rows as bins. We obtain 37.0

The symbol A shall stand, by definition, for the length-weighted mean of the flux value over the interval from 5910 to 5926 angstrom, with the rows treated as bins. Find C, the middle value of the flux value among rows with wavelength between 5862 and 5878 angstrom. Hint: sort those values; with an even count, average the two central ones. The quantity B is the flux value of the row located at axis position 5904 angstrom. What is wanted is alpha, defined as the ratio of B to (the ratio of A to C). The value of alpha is 4.45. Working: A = 4.34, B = 4.408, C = 4.38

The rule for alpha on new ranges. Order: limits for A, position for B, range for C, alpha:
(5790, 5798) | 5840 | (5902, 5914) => 4.30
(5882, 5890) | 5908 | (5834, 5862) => 4.12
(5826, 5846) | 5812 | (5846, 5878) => 4.62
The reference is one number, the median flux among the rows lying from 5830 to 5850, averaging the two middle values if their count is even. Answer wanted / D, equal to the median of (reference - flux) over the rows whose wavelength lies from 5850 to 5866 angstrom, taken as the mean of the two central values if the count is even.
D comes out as -0.14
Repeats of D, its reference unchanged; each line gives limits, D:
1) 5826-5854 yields 0.00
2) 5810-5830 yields -0.15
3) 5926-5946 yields -0.21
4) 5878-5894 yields -0.15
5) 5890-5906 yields -0.19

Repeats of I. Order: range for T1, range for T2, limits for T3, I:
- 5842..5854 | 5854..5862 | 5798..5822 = -0.06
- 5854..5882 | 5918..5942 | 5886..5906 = -0.03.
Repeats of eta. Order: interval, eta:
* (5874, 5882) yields 34.6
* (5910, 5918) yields 34.9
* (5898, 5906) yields 35.6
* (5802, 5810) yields 36.5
